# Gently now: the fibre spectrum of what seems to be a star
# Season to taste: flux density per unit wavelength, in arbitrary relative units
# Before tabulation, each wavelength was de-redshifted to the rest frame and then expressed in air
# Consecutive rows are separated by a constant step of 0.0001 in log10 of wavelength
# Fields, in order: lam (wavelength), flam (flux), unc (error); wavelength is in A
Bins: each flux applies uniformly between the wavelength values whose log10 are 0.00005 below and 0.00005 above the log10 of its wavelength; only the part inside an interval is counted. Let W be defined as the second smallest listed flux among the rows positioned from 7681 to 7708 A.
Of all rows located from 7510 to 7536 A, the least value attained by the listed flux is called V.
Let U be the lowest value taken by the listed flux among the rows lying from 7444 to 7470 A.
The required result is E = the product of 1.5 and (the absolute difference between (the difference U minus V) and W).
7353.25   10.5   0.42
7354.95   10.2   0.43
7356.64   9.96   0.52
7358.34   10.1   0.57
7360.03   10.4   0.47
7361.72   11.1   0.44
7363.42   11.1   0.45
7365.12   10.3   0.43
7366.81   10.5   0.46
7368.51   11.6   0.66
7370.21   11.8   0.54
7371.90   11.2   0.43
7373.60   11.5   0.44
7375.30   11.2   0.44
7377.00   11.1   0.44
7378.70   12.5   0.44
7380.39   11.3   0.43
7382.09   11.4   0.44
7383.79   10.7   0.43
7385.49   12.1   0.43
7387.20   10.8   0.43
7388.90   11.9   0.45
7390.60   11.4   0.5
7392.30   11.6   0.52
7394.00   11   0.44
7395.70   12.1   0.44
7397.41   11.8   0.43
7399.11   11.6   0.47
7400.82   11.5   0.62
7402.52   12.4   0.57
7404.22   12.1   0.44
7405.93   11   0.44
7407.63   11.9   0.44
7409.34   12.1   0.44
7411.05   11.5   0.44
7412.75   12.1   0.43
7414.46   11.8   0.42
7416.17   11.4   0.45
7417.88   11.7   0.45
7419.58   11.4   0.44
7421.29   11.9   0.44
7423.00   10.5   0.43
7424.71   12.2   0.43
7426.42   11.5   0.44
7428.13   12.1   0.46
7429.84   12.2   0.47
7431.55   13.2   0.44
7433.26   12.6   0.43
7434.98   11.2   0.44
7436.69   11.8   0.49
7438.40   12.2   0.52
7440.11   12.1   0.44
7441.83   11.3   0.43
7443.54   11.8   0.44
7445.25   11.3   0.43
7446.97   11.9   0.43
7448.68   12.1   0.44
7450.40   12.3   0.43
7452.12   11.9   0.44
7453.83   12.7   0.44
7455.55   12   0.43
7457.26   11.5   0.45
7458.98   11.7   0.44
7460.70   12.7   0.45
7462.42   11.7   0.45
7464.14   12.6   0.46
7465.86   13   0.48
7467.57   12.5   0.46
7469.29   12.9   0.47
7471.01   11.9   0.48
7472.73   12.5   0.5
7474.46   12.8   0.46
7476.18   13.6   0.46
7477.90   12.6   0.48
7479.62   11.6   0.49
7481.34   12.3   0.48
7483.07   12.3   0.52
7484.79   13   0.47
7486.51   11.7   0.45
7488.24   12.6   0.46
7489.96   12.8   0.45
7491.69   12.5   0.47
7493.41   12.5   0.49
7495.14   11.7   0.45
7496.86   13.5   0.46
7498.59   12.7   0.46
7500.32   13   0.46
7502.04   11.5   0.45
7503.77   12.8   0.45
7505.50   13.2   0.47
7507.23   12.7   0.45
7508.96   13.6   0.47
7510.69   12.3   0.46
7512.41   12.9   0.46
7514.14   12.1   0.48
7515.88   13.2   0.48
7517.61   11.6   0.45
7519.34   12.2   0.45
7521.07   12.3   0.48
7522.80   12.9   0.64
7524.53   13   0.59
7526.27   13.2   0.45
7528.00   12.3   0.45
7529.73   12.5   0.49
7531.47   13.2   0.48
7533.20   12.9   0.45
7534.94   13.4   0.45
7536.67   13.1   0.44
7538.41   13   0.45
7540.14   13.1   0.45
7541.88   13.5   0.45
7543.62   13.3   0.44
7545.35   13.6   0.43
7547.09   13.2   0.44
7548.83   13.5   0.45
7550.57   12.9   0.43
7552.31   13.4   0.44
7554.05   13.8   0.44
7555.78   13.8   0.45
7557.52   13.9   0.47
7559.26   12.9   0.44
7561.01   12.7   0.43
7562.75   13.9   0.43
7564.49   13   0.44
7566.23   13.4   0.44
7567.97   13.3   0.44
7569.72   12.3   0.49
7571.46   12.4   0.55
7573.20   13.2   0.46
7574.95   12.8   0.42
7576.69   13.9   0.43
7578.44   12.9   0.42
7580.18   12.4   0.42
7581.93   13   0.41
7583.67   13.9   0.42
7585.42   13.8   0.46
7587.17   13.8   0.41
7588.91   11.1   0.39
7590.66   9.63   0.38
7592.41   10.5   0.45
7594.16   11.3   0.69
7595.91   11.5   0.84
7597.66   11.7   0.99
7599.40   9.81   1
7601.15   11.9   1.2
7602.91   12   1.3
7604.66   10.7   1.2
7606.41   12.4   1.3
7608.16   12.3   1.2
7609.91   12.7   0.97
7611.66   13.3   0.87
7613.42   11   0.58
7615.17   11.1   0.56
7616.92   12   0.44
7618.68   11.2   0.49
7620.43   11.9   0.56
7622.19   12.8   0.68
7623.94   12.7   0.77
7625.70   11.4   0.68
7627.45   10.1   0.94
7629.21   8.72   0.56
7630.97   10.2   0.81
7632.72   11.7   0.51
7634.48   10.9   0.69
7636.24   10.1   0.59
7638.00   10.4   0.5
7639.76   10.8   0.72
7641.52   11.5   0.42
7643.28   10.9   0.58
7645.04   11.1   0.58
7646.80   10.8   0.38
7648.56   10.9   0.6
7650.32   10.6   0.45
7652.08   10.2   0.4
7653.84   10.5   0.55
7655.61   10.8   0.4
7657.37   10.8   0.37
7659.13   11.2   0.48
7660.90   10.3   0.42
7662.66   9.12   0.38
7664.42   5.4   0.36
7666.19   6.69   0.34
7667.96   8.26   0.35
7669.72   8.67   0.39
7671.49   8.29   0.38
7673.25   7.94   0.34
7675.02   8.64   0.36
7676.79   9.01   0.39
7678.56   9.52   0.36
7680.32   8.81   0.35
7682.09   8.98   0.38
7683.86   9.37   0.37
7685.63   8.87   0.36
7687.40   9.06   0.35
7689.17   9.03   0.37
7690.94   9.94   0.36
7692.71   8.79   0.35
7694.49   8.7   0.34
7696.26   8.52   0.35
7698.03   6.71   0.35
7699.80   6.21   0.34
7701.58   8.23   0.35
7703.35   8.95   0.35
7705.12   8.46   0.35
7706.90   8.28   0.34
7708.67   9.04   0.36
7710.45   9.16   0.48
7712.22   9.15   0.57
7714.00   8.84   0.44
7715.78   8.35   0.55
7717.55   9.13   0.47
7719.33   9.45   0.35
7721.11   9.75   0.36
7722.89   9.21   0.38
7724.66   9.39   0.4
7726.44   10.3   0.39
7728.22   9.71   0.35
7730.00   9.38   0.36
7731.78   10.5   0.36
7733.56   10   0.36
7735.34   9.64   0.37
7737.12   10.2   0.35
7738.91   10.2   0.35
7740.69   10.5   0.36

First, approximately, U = 11.3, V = 11.6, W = 6.71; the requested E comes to 10.5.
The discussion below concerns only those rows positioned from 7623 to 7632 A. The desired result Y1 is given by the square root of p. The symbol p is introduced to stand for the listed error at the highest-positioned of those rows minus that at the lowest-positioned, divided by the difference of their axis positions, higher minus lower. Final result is 0.08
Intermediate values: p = 0.006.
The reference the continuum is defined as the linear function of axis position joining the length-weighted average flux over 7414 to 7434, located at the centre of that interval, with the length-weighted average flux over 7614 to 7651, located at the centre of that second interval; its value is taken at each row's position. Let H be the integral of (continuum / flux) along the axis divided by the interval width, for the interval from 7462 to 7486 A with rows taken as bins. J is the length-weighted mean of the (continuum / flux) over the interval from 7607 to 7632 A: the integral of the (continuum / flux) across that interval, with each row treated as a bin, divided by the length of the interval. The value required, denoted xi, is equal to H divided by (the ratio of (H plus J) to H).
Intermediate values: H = 0.93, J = 0.97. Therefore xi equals 0.457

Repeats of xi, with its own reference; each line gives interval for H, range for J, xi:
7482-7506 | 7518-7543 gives 0.472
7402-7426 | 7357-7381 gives 0.492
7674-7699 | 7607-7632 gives 0.690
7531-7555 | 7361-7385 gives 0.381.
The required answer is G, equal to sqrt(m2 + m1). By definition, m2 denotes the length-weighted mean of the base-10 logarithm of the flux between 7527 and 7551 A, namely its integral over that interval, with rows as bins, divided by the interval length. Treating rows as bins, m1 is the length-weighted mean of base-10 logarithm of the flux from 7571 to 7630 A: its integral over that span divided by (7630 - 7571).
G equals 1.48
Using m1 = 1.07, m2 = 1.12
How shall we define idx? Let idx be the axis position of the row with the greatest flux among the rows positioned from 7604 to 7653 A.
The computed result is 7611.66 A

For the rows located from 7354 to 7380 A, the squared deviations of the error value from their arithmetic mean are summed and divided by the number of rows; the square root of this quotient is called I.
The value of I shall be 0.06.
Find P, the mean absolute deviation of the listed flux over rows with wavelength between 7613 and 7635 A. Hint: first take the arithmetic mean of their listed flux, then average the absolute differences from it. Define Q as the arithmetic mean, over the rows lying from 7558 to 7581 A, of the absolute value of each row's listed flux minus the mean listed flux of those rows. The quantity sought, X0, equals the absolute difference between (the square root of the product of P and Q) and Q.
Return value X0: 0.17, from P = 0.81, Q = 0.41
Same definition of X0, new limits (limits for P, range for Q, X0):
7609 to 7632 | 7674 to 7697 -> 0.25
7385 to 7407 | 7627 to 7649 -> 0.09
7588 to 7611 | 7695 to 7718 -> 0.07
